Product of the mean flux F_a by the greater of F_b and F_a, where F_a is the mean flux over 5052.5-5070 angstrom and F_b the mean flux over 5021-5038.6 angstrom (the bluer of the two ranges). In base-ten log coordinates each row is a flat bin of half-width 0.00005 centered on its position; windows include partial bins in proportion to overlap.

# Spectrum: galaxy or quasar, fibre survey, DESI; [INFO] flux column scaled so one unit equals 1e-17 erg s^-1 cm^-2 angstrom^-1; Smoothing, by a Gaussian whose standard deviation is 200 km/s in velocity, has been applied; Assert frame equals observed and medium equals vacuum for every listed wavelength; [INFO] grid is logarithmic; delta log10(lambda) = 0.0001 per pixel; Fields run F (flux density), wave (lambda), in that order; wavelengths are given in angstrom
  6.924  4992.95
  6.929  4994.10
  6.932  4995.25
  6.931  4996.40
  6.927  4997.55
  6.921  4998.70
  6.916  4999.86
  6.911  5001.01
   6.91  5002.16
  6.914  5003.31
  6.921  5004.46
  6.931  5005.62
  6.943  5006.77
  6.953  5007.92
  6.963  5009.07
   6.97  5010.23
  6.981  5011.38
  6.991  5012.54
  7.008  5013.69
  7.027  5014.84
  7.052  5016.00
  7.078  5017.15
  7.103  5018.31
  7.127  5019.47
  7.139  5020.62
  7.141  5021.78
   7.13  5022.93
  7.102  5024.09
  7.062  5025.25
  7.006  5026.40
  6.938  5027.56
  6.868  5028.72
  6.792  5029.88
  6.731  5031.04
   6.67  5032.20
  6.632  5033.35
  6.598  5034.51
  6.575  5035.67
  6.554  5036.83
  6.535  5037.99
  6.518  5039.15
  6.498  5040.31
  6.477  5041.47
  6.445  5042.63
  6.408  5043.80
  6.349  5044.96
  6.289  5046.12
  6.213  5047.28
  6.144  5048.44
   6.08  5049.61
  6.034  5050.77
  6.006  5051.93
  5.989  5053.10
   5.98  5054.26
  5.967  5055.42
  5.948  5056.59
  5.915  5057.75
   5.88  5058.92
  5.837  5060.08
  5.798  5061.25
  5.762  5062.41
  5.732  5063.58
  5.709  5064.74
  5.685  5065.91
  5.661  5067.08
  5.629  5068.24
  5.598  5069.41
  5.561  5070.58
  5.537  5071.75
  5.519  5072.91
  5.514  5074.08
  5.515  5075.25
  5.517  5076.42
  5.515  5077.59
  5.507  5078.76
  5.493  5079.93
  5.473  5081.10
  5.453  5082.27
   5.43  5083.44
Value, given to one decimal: 39.6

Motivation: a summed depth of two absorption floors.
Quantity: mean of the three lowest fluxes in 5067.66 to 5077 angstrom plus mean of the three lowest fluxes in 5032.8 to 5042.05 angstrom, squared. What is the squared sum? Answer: 144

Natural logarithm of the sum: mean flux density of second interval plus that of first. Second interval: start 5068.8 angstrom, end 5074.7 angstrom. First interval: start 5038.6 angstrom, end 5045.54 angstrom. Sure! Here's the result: 2.48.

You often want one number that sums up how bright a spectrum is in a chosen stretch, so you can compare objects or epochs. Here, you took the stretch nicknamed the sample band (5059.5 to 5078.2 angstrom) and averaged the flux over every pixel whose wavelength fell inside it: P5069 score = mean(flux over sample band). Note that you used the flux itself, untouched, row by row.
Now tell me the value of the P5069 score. 5.6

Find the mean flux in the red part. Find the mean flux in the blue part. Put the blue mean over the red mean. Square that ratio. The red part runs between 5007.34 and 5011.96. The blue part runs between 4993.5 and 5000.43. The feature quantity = 0.99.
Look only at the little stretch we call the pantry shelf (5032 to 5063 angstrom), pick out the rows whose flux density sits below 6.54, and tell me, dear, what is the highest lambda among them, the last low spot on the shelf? 5062.41 angstrom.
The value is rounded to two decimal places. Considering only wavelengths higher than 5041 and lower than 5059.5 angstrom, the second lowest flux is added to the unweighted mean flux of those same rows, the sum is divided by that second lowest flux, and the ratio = 2.04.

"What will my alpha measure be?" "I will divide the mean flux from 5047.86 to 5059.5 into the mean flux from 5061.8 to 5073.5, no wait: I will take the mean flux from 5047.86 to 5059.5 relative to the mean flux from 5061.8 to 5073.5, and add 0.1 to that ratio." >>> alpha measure 1.16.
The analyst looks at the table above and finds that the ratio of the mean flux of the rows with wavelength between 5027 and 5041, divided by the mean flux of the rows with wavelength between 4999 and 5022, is 0.95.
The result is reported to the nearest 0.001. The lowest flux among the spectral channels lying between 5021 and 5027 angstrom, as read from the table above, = 7.006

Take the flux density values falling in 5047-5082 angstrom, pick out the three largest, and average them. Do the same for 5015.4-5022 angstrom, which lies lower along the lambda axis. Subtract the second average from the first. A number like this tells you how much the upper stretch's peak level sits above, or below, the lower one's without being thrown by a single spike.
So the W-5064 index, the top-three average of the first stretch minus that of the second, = -0.99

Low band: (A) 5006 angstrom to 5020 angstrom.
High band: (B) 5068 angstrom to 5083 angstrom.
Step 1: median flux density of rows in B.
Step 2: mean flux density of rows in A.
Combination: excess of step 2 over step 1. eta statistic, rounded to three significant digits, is 1.50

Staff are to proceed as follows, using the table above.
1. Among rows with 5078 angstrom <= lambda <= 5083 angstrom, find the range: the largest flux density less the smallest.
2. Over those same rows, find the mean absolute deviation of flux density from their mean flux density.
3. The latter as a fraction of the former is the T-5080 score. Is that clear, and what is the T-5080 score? 0.343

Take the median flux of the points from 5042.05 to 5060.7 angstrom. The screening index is 6.0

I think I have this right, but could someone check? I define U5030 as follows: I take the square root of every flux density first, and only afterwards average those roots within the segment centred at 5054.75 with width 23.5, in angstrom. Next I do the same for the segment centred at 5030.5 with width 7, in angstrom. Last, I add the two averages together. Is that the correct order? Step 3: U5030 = 5.05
